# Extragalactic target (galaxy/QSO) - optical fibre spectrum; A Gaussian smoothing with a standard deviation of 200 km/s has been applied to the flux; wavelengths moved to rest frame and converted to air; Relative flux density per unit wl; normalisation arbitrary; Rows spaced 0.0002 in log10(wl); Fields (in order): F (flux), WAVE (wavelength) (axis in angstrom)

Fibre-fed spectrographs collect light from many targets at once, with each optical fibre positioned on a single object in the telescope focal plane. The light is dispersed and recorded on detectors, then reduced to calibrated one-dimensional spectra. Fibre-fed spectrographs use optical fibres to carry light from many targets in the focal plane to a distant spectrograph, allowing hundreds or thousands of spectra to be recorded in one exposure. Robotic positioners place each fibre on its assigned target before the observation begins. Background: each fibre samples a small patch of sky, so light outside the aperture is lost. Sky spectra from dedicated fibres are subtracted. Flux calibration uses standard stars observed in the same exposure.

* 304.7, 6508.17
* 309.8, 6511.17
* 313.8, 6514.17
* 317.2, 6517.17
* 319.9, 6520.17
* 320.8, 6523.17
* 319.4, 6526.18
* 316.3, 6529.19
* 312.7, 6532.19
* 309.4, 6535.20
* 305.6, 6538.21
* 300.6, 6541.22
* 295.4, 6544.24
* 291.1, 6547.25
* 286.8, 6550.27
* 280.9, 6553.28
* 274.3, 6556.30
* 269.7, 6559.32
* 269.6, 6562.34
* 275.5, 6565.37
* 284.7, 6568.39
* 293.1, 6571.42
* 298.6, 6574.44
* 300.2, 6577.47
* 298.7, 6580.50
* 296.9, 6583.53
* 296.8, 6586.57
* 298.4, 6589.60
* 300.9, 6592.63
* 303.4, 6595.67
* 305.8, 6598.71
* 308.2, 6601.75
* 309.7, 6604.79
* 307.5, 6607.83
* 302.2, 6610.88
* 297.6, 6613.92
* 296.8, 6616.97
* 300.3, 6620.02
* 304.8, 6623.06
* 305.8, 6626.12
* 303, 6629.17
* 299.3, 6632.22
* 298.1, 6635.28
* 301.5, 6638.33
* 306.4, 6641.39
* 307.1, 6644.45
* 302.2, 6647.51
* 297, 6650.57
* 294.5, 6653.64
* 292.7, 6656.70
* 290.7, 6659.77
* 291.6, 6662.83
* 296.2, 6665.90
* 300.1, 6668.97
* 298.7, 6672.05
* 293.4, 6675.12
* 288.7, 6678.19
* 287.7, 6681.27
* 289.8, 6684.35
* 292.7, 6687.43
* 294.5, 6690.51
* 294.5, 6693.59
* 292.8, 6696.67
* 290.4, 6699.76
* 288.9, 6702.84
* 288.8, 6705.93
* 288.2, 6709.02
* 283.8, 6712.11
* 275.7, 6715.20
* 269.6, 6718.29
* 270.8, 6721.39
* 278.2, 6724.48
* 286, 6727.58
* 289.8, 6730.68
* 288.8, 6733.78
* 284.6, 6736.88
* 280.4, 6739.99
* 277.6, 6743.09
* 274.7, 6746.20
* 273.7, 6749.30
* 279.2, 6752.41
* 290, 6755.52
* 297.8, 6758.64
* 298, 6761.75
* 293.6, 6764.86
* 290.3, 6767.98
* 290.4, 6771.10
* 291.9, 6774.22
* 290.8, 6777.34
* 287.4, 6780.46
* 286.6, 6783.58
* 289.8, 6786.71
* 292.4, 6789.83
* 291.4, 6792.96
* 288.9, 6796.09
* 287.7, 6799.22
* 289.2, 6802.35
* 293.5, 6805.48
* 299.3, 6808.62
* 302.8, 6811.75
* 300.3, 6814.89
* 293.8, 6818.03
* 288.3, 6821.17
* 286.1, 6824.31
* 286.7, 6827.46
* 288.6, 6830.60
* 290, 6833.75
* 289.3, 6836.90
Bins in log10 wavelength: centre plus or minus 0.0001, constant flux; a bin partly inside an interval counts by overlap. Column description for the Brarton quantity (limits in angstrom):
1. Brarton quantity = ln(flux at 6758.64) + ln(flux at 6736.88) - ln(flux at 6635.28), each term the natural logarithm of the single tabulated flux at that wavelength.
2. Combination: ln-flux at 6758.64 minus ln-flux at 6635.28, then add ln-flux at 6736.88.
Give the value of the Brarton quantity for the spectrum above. 5.65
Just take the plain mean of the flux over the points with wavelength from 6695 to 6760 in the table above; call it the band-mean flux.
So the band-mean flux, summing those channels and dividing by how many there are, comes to 283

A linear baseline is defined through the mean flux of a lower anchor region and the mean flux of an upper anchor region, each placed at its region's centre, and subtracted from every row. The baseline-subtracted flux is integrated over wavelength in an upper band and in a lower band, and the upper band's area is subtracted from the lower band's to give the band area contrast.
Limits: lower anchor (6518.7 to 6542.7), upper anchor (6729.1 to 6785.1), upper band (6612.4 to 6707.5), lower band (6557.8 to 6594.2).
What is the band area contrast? -463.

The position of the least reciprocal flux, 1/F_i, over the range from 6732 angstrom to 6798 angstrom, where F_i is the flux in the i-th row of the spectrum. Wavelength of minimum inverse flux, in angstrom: 6761.75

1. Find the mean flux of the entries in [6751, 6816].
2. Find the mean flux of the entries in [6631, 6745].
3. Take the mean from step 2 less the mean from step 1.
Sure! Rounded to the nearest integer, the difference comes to -1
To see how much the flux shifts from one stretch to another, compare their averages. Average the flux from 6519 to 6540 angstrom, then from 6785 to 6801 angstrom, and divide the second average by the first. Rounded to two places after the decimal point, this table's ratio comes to 0.92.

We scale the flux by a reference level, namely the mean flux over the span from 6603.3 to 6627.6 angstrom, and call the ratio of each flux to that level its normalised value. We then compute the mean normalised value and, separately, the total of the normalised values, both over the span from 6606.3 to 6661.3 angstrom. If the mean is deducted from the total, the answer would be 16.9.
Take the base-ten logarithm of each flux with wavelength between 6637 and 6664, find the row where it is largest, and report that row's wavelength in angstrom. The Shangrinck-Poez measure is 6644.45 angstrom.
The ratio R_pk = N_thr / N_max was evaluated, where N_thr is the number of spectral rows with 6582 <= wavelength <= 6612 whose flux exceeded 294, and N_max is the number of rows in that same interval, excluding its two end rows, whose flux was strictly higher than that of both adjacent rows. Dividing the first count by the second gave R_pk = 10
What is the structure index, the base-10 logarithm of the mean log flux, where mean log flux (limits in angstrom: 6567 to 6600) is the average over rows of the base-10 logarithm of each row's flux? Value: 0.393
